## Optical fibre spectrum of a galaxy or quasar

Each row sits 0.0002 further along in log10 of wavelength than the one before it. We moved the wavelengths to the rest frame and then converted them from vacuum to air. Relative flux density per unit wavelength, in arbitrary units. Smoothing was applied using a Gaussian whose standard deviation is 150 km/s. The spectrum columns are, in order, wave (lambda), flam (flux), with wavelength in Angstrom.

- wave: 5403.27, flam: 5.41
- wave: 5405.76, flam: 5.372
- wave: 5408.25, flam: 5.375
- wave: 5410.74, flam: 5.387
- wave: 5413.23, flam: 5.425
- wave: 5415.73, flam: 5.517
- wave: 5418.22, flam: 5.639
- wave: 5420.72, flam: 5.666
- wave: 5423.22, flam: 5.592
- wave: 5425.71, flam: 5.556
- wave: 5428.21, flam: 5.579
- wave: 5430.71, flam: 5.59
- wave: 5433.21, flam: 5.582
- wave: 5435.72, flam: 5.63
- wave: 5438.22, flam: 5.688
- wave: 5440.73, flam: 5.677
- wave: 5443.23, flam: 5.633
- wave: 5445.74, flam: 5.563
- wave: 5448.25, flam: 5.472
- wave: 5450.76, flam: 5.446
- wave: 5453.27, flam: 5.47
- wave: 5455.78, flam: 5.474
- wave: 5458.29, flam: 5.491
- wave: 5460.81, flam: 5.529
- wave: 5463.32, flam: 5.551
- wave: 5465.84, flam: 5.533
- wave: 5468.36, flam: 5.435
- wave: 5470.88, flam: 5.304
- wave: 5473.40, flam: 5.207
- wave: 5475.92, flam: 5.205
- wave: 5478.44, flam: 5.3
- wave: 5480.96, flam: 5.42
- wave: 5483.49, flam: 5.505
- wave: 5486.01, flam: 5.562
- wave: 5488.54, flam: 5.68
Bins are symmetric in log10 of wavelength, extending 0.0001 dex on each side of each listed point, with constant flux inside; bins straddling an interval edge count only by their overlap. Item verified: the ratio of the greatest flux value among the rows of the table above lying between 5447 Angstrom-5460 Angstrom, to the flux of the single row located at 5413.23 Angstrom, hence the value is 1.012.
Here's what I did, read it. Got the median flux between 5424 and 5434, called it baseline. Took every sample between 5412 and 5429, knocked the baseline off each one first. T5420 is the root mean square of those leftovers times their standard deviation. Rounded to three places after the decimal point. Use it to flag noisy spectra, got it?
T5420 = 0.006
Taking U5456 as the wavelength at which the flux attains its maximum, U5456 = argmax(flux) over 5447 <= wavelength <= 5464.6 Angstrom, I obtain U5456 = 5463.32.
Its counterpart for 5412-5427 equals 5420.72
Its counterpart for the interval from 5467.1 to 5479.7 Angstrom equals 5468.36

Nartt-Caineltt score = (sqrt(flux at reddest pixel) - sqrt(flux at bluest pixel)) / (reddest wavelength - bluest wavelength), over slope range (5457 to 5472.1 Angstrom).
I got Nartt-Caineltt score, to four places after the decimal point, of -0.0032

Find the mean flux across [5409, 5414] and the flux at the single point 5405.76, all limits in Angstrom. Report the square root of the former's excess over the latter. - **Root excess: 0.18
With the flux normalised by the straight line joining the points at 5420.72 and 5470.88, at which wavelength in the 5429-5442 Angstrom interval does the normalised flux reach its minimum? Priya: 5430.71 Angstrom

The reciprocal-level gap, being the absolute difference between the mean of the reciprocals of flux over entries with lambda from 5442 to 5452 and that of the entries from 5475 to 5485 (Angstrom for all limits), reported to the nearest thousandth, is 0.006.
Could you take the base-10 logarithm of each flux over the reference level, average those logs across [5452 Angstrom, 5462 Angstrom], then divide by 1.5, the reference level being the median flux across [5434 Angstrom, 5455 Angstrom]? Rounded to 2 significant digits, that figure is -0.0055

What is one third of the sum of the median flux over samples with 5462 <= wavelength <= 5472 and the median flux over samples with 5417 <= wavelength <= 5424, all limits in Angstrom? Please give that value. 3.71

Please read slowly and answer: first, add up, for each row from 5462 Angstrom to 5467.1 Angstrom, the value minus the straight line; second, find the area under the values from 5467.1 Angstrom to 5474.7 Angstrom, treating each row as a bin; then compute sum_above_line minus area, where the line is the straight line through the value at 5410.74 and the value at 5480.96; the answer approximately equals -40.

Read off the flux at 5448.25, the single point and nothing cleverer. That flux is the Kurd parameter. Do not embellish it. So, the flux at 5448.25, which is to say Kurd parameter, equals 5.472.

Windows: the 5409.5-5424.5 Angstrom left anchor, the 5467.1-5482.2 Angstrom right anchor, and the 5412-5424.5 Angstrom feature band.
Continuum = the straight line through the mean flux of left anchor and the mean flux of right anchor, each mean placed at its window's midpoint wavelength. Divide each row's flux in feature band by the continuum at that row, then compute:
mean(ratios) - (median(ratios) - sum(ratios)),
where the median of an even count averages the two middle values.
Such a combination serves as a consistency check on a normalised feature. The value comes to 5.02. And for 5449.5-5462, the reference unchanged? 5.09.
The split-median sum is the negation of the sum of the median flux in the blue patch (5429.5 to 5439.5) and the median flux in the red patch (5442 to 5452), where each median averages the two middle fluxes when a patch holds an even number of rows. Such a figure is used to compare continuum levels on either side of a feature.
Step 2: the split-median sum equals -11.1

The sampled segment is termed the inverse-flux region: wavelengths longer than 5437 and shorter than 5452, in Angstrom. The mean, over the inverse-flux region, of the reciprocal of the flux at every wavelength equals 0.179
